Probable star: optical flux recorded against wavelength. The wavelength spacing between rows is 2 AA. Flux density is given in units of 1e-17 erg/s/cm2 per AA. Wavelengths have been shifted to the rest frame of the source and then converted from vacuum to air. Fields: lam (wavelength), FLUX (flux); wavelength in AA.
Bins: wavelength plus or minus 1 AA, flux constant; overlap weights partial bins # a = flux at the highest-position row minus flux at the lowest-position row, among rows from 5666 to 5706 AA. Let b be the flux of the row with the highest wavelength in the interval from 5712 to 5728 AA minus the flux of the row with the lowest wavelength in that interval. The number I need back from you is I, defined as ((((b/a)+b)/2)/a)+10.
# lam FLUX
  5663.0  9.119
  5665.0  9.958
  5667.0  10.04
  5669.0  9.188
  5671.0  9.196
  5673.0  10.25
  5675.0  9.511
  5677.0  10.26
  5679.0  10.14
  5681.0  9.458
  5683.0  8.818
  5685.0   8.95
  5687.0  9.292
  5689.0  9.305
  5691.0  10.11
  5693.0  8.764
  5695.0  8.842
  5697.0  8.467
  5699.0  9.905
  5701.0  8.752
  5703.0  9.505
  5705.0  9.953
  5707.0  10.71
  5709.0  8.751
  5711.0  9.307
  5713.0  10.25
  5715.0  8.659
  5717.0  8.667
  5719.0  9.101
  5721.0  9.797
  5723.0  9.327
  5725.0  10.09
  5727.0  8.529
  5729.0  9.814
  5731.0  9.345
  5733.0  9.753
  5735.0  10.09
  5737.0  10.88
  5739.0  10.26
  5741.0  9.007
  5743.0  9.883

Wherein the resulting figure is -94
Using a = -0.09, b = -1.7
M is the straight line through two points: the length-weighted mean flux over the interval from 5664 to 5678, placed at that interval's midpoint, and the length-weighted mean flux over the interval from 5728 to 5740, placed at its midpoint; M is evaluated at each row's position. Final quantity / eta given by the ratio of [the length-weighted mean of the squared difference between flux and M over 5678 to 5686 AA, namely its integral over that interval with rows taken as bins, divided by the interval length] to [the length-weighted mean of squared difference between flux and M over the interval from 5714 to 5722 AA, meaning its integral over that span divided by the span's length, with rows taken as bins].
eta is 0.5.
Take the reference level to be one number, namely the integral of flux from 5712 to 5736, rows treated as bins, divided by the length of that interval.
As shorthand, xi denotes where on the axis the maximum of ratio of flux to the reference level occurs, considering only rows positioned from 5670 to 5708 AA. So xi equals 5707.0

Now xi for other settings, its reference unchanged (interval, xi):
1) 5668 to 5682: 5677.0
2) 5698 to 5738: 5737.0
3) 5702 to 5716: 5707.0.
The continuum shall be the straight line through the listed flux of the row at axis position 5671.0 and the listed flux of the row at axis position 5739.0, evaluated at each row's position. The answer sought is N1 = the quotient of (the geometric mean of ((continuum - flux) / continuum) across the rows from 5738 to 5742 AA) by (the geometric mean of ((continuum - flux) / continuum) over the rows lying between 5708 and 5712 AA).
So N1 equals 0.0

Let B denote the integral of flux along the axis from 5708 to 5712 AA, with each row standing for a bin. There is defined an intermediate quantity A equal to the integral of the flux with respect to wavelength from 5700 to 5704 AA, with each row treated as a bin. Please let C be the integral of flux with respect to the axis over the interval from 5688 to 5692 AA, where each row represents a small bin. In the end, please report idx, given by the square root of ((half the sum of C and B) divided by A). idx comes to 1.01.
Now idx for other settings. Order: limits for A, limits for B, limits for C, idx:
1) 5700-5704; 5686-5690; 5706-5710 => 1.02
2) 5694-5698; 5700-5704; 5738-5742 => 1.04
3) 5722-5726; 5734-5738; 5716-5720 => 1.00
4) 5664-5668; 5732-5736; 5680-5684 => 0.98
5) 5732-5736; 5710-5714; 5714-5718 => 0.96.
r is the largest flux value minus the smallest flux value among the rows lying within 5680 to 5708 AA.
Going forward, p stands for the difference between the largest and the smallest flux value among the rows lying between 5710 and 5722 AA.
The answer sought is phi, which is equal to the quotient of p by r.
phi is 0.71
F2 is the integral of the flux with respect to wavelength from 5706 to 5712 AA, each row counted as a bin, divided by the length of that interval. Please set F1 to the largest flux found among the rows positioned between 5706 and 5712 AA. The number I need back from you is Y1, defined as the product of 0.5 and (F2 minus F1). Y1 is -0.56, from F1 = 10.71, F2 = 9.6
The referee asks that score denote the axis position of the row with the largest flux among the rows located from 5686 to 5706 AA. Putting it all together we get 5691.0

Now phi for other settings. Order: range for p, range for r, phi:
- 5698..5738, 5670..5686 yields 1.63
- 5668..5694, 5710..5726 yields 0.94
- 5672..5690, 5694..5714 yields 0.64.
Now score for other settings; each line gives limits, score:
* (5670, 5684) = 5677.0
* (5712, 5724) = 5713.0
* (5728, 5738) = 5737.0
